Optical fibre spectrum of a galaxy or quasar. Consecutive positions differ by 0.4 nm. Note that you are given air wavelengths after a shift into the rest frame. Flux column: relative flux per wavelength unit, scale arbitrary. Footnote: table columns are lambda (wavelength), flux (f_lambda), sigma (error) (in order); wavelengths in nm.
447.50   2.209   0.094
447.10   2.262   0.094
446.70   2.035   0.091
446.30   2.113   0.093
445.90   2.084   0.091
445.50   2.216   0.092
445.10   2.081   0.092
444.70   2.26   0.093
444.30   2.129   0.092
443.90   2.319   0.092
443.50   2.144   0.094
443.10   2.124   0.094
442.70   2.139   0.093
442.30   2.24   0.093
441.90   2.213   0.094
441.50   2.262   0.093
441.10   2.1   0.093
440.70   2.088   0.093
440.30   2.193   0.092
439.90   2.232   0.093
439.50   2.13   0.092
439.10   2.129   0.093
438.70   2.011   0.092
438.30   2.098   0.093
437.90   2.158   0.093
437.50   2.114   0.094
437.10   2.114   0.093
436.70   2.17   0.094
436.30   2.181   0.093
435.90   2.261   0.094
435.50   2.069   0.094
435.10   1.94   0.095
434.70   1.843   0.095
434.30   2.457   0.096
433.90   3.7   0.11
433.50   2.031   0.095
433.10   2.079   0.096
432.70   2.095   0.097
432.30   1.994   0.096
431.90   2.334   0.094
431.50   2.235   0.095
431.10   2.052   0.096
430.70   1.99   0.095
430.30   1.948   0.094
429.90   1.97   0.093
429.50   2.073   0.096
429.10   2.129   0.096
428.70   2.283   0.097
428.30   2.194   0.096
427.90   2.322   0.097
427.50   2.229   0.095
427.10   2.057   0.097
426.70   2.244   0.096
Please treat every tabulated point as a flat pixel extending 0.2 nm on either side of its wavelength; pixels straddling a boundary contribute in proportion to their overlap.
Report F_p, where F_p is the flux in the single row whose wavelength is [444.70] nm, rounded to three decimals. 2.260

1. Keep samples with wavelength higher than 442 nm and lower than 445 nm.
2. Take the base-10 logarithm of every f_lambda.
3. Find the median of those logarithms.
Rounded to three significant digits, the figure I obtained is 0.331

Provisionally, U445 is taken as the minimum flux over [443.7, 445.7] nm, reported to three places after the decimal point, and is 2.081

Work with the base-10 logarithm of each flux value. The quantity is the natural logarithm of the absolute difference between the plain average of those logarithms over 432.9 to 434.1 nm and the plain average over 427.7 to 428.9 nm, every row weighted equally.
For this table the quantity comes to -3.2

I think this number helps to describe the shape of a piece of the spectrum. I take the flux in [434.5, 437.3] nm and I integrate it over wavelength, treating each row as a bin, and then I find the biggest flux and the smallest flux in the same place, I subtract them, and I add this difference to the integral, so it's 6.25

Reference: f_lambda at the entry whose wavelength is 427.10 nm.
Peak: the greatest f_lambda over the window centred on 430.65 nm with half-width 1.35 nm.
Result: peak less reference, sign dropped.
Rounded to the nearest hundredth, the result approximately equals 0.28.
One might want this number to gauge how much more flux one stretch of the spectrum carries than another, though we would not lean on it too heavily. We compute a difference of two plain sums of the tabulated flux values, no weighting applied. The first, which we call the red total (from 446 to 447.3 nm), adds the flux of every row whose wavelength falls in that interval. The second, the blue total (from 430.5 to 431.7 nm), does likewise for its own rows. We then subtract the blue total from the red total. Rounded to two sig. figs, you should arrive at 0.13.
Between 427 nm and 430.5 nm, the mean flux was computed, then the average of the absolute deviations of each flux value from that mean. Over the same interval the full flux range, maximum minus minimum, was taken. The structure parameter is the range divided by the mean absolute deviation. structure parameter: 3.4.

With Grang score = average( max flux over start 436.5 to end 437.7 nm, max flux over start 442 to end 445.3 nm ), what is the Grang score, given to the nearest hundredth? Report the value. 2.24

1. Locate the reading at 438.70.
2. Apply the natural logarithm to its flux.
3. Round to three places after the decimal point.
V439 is 0.699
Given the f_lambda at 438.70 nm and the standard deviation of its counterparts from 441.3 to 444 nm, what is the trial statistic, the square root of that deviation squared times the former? 0.10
